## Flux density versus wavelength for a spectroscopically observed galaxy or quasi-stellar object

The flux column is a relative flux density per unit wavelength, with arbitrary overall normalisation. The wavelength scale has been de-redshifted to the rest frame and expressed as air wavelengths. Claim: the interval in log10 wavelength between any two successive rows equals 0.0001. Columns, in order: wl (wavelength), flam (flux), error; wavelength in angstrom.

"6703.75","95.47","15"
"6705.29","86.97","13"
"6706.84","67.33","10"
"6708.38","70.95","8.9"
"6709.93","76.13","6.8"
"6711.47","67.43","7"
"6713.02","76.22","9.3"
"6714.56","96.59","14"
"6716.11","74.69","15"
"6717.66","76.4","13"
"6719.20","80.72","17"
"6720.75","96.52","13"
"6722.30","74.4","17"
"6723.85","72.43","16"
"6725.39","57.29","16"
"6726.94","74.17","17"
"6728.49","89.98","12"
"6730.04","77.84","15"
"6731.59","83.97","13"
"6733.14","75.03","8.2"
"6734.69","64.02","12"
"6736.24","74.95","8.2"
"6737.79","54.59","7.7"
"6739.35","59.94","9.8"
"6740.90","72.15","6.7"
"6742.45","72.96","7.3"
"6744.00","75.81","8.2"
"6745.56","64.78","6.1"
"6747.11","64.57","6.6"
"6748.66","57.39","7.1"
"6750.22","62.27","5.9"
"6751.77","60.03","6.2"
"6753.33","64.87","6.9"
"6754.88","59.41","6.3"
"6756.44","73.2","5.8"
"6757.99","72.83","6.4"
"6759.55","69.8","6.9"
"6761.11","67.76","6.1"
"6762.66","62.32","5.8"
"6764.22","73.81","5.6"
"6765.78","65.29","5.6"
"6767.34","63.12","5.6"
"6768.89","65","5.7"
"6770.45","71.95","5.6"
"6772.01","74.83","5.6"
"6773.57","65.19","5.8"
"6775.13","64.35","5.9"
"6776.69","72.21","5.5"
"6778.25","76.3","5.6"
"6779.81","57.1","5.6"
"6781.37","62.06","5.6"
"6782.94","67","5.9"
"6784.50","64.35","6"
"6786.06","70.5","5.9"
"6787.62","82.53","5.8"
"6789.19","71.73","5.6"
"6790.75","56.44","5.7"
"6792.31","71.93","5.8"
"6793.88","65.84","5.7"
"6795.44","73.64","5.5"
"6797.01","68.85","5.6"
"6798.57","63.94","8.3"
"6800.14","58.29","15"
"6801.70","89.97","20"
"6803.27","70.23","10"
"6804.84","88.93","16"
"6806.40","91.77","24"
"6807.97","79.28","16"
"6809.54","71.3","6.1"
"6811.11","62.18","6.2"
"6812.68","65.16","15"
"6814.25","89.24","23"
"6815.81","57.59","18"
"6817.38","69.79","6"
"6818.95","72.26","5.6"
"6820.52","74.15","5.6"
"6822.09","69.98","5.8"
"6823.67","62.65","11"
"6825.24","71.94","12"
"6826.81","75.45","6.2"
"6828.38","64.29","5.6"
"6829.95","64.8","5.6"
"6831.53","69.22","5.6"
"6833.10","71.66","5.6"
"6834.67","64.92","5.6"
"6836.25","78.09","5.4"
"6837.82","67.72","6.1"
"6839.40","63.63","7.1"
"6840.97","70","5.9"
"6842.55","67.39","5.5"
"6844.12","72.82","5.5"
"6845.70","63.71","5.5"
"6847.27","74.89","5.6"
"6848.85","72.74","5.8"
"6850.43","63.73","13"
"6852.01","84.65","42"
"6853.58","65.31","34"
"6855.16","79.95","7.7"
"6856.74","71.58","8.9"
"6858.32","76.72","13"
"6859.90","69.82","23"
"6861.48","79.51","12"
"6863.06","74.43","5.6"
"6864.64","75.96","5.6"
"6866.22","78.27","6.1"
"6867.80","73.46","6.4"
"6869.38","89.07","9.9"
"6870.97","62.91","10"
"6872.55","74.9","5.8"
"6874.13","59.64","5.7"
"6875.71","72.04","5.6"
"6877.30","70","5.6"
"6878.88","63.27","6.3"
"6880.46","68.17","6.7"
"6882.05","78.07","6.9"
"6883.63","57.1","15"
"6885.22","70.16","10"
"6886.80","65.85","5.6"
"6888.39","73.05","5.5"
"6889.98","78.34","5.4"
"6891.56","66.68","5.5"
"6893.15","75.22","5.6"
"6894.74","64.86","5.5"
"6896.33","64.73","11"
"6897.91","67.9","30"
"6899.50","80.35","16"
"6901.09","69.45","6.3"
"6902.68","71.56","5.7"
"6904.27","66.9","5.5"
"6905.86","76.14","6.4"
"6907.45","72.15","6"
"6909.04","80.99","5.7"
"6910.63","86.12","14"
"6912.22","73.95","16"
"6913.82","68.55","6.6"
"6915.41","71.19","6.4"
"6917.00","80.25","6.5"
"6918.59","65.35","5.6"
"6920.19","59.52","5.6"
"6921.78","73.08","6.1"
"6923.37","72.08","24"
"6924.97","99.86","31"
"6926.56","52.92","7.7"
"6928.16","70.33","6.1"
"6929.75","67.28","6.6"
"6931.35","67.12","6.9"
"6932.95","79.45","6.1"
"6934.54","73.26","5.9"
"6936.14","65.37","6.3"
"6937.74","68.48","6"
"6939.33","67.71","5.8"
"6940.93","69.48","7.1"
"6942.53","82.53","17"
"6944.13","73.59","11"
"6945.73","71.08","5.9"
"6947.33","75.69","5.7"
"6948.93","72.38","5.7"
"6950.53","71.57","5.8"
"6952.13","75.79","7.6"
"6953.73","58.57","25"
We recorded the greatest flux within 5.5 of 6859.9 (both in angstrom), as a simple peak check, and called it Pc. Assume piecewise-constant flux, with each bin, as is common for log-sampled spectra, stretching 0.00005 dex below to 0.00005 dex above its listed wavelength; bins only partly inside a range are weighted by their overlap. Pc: 79.95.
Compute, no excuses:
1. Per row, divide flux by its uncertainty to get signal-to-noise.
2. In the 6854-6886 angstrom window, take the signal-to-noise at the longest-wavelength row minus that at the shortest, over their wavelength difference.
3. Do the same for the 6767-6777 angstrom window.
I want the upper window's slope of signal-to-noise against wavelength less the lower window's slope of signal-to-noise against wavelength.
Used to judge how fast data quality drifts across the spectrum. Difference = -0.31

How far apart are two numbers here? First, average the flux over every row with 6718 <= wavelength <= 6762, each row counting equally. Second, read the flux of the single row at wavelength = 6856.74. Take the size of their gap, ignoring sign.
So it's 1.1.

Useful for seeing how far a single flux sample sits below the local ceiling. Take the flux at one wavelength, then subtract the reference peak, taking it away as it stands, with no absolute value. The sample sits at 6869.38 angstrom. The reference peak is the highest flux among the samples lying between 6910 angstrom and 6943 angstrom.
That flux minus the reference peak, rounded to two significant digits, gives -11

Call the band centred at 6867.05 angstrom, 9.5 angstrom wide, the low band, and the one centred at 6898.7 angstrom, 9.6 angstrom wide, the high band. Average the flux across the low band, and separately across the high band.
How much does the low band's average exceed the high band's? 6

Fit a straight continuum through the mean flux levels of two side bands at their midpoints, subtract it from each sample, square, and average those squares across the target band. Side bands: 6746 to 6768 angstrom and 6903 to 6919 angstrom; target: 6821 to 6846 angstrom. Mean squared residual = 21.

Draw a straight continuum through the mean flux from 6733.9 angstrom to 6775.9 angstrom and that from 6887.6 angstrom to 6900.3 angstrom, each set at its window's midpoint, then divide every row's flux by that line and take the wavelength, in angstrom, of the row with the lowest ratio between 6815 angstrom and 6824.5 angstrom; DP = 6815.81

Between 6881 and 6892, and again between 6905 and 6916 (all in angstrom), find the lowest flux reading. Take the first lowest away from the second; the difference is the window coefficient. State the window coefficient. 11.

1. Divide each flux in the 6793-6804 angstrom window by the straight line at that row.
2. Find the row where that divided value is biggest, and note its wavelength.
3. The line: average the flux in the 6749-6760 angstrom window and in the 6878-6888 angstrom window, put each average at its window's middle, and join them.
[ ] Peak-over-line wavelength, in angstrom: 6801.70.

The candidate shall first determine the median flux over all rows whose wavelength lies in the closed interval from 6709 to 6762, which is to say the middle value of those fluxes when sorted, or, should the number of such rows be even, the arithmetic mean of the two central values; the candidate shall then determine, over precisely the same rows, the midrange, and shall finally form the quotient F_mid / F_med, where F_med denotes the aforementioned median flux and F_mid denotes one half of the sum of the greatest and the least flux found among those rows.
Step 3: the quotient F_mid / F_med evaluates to 1.04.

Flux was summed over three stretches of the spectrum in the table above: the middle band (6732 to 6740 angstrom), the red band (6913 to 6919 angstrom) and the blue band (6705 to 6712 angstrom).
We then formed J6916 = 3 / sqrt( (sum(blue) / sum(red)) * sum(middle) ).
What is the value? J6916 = 0.15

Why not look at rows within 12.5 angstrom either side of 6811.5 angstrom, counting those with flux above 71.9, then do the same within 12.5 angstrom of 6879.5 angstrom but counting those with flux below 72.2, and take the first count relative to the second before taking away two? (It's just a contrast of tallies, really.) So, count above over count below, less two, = -1.30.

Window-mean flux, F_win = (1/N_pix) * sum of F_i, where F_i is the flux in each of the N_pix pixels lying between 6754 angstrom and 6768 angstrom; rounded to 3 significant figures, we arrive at 67.5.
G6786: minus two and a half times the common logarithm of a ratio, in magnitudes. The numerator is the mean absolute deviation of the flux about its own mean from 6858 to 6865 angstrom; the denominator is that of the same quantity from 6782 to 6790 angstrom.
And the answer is 0.68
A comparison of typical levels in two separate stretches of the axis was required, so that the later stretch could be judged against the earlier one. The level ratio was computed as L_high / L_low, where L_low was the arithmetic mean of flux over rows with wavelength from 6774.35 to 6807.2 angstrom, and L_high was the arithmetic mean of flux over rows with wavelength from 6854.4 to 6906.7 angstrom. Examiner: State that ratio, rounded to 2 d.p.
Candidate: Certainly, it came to 1.01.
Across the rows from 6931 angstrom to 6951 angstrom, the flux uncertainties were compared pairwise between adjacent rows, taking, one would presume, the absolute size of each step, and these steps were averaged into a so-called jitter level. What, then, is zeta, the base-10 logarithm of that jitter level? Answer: 0.31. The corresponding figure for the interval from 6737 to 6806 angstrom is 0.05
